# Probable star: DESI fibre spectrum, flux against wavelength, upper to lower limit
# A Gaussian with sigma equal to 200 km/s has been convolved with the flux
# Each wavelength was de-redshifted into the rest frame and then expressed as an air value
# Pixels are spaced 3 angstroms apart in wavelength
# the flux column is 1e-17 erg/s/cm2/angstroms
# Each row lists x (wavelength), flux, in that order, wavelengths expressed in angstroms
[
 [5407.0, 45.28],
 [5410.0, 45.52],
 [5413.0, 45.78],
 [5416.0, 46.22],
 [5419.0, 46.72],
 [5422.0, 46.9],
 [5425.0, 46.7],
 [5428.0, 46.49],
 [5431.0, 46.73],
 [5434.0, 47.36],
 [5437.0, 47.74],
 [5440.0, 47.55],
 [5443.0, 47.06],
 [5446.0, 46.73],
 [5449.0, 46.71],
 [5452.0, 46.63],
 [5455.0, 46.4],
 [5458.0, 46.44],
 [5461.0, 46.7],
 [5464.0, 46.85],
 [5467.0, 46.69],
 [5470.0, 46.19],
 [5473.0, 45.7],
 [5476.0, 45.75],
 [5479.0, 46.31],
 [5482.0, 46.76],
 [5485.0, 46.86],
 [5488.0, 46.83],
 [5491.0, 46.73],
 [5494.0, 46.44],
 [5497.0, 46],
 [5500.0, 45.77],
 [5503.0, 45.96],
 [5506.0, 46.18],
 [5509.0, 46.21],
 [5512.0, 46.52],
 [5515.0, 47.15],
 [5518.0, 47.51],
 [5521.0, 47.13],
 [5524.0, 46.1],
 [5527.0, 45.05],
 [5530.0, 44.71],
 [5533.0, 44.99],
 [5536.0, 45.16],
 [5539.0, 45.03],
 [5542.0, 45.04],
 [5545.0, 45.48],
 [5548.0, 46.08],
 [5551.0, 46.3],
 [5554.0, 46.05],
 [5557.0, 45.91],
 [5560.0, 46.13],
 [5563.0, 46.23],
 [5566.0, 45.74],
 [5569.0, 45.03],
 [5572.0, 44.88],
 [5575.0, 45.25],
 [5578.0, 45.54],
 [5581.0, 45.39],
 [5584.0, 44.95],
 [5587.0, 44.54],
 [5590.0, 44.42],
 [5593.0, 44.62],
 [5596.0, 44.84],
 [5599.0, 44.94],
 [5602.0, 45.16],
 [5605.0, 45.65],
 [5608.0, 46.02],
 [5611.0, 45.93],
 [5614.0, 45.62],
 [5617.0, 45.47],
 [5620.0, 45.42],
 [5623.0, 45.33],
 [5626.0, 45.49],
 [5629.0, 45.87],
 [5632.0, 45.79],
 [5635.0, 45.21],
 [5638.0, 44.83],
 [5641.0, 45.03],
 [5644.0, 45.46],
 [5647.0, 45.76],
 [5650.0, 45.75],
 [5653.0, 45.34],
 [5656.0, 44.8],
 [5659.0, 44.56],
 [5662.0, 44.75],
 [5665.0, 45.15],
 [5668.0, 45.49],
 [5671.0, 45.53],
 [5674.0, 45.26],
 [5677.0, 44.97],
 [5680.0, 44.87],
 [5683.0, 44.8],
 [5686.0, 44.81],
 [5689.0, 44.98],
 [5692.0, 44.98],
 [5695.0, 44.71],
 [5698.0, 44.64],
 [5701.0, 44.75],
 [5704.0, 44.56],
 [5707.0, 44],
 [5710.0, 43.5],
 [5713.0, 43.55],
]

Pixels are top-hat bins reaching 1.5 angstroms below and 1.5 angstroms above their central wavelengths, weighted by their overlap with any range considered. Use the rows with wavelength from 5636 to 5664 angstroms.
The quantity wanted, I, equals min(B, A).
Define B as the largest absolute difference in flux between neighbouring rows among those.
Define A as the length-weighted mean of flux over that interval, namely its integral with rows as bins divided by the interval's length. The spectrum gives 0.5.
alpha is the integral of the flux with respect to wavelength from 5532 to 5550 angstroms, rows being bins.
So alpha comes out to 816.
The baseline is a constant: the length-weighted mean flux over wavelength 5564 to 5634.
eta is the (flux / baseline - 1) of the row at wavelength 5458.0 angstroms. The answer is 0.025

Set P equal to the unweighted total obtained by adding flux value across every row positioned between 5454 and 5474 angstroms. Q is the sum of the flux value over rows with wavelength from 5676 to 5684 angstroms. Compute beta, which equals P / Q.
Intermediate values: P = 325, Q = 135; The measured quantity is 2.4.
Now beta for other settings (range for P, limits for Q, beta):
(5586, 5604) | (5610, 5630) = 0.8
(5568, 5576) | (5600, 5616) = 0.6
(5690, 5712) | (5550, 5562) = 1.7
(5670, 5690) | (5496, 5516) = 1.0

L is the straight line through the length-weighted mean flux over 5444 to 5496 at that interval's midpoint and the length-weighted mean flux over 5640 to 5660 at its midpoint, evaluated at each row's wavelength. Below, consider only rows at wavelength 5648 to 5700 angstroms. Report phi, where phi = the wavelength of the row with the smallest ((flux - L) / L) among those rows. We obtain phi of 5659.0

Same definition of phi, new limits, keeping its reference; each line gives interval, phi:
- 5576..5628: 5590.0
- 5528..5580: 5530.0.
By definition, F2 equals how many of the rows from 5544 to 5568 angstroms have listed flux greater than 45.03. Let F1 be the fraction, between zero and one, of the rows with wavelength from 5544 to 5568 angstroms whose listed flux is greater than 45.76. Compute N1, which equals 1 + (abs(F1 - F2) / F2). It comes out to 1.91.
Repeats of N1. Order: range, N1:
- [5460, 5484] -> 1.91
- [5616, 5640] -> 1.96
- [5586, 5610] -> 1.96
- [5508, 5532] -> 1.89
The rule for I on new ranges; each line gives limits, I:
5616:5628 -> 0.2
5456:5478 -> 0.5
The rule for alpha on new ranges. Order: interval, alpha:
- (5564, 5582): 816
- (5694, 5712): 798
